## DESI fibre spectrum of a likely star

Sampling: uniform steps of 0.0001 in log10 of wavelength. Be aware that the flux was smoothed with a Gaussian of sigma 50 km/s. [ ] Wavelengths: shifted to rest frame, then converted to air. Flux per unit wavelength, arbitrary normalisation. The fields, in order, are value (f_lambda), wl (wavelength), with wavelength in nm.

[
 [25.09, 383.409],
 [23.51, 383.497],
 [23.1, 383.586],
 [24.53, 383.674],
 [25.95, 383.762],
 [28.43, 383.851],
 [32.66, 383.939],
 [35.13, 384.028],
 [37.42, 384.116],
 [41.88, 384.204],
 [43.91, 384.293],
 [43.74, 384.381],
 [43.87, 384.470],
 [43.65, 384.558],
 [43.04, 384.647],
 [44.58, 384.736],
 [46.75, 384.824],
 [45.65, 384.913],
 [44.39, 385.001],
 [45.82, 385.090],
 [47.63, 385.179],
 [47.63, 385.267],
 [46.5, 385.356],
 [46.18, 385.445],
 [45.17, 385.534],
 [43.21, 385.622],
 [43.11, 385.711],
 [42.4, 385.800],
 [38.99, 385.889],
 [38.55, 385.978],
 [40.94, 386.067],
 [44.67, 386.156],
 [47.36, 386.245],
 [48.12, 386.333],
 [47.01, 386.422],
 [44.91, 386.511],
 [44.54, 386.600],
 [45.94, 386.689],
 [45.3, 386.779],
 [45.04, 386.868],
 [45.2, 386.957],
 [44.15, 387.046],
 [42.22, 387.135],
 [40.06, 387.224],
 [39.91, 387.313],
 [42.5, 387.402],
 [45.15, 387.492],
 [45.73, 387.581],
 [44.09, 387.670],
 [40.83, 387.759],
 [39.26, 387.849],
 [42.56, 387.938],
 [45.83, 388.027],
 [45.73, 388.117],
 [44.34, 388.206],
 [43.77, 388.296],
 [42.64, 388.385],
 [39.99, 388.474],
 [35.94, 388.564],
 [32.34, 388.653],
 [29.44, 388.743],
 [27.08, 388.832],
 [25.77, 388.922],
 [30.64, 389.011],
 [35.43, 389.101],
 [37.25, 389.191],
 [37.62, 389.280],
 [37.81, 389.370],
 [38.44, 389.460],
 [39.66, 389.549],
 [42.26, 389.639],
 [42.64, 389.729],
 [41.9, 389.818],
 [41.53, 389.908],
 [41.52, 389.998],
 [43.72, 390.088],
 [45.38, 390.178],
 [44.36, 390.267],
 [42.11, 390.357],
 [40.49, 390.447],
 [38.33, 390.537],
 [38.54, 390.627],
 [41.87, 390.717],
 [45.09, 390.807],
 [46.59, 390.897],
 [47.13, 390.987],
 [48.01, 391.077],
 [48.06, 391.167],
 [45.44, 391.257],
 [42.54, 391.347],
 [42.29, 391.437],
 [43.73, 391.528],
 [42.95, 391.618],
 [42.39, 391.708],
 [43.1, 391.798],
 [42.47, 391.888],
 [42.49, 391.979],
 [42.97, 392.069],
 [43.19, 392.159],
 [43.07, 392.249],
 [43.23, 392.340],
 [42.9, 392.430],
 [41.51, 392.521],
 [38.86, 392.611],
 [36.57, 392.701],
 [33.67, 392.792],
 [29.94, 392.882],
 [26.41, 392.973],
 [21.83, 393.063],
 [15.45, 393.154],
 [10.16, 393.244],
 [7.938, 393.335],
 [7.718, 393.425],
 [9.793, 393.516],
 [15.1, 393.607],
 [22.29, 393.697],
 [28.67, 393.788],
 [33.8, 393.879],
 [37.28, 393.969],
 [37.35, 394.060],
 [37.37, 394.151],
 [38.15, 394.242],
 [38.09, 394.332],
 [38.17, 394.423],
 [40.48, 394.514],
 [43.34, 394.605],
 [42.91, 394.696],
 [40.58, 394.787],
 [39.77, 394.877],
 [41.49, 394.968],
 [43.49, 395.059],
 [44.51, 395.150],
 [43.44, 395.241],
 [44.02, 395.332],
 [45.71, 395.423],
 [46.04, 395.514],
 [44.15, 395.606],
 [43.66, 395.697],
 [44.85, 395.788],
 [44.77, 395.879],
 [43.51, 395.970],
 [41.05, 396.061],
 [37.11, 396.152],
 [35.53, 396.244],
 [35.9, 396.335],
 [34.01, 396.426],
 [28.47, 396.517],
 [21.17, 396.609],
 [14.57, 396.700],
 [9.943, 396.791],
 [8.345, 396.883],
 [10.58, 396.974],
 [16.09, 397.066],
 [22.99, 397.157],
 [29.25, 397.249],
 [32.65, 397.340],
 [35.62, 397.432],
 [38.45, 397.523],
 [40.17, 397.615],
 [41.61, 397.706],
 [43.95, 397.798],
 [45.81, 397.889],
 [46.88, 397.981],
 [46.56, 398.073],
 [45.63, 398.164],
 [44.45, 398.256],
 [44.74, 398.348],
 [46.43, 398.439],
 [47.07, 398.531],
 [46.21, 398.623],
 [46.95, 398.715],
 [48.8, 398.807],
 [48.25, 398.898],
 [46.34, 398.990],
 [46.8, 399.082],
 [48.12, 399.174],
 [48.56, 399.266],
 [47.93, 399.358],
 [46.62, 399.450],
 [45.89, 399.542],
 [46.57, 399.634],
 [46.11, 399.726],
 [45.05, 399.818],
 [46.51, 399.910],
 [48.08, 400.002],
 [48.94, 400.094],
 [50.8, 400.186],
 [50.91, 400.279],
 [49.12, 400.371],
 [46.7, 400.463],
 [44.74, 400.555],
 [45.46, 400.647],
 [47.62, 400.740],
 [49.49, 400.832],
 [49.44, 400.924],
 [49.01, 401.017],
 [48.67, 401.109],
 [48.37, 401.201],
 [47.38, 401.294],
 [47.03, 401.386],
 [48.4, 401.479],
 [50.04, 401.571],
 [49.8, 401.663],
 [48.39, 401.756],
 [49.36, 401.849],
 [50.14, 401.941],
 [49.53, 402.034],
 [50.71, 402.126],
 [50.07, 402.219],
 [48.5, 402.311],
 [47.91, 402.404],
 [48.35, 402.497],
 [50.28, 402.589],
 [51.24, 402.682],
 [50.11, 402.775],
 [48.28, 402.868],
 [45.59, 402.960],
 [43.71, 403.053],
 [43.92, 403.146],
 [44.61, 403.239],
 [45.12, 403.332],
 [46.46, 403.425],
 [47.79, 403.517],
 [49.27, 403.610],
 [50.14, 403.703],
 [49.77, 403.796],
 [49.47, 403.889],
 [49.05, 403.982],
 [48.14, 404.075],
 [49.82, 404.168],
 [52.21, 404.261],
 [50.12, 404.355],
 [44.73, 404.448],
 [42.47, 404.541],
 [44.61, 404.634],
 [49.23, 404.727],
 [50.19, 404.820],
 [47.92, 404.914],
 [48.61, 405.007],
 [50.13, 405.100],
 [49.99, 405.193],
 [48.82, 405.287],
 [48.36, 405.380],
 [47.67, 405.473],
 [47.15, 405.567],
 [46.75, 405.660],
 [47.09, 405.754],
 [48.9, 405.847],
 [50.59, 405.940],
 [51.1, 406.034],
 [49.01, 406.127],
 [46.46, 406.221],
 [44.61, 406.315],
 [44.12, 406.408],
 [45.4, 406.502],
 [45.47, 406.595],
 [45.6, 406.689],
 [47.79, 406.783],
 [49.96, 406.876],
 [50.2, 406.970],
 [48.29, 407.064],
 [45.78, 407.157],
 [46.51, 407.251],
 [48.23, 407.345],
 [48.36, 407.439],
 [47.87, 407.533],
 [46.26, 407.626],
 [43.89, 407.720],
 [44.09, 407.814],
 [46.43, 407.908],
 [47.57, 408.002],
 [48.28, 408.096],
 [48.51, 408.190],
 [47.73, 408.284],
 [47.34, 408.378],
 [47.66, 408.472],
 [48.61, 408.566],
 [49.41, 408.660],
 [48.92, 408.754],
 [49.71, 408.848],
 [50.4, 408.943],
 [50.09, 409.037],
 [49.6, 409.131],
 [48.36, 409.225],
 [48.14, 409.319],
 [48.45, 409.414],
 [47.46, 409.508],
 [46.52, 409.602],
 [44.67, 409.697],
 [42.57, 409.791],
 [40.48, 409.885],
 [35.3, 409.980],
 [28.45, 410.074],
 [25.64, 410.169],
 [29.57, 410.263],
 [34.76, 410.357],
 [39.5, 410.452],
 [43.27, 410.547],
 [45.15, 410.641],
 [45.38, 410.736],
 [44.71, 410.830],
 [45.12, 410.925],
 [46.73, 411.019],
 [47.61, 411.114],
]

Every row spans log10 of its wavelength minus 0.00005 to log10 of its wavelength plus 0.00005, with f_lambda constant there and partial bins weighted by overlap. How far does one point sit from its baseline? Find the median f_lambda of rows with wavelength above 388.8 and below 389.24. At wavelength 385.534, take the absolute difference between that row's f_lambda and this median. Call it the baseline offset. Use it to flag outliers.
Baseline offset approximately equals 14.5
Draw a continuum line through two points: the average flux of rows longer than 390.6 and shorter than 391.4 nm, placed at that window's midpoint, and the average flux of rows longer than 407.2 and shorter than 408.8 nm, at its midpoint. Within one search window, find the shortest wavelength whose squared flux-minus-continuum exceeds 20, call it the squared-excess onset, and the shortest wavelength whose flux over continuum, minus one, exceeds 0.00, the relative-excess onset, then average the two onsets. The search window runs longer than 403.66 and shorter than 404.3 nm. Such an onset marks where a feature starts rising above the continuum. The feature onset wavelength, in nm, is 403.98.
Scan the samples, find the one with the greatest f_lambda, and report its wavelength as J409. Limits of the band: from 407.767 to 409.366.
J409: 408.943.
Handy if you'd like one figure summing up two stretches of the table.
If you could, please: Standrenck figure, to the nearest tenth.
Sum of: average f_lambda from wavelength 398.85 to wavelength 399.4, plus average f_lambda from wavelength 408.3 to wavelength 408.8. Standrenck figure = 96.1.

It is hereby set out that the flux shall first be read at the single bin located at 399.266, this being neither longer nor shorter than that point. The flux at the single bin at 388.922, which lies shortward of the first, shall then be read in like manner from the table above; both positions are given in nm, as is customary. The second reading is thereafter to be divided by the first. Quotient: 0.53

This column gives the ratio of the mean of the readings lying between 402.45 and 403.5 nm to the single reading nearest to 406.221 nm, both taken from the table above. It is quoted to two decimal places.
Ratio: 1.01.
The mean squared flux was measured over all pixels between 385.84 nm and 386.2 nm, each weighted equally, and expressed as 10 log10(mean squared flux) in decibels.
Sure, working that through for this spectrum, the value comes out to 32.2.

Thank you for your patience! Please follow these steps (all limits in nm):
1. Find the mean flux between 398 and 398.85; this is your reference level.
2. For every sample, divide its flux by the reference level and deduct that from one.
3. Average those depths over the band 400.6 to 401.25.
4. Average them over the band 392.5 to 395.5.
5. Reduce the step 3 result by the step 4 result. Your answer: -0.34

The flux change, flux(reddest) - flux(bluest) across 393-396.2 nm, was 15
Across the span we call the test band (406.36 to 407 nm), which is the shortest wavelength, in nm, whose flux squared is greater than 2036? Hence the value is 406.502 nm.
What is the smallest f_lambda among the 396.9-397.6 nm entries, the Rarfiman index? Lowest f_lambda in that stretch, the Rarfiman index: 10.58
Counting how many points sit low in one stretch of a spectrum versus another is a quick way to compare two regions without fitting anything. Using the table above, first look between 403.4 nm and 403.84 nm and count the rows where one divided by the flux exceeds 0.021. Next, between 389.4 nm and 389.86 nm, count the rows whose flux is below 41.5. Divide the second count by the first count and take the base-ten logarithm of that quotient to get 0.30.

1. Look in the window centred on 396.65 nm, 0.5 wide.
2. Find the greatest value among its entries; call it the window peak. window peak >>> 34.01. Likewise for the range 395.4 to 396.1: 46.04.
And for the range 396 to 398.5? 46.88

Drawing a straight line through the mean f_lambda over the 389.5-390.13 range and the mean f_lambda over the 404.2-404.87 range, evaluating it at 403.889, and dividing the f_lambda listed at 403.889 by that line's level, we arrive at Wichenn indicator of 1.04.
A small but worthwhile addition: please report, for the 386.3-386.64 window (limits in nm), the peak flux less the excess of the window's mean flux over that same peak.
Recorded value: 50.1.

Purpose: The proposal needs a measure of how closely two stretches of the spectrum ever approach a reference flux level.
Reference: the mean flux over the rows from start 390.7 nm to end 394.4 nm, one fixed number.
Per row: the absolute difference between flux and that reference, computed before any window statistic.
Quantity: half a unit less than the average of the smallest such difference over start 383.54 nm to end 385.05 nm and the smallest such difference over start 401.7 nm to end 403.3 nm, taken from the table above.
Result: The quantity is 4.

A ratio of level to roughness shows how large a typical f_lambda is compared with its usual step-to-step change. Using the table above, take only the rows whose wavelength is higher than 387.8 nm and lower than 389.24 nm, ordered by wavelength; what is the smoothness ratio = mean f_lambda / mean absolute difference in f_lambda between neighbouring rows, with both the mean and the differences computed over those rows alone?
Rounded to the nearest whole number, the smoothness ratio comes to 15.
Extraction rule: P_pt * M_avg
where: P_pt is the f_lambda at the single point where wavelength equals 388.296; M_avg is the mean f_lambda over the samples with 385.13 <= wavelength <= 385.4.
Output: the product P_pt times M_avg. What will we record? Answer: 2068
